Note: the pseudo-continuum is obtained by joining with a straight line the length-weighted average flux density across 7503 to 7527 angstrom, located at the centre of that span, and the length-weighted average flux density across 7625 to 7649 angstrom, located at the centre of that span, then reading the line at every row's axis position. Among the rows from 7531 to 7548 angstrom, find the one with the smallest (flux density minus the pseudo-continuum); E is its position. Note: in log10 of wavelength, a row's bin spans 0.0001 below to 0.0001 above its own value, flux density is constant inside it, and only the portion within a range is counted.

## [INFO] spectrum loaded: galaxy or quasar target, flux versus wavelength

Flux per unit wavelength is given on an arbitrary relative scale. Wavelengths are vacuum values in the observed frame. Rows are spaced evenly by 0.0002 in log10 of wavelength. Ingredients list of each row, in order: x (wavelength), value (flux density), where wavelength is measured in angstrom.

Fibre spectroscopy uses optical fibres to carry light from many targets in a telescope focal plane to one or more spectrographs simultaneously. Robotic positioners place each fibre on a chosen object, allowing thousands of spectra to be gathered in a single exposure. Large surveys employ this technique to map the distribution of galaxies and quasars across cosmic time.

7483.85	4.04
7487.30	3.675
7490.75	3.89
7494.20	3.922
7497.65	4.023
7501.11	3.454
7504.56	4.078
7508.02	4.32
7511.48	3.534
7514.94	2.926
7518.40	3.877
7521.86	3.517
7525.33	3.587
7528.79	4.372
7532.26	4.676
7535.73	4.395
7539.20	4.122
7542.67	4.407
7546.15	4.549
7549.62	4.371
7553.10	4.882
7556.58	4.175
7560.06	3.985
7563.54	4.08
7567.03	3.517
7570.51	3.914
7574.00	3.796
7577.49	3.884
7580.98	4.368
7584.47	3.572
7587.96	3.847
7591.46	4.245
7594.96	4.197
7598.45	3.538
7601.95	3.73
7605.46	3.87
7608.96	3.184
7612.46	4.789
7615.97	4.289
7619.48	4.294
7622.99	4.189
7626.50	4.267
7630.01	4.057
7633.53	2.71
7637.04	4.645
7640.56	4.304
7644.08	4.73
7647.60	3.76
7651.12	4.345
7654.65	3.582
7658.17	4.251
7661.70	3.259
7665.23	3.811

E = 7539.20 angstrom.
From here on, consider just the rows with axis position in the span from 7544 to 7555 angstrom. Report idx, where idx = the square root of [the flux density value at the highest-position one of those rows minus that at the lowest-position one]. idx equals 0.58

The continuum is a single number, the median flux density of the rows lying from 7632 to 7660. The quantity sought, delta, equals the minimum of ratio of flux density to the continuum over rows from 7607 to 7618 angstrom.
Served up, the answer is 0.74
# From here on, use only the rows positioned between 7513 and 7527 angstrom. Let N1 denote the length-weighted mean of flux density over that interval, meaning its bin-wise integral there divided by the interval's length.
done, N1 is 3.48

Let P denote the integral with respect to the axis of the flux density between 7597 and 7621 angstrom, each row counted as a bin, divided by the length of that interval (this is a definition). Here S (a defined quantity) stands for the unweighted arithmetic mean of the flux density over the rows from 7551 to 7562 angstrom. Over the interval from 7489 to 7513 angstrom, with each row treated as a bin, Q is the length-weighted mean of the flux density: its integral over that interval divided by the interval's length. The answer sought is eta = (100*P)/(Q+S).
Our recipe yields 48.0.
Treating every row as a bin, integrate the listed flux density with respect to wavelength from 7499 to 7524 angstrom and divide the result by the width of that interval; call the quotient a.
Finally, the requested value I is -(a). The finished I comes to -3.7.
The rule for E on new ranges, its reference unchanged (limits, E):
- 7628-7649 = 7633.53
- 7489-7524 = 7514.94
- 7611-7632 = 7630.01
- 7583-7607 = 7598.45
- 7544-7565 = 7560.06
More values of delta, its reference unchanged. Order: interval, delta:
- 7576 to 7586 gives 0.84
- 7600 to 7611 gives 0.74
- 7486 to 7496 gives 0.86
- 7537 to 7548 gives 0.96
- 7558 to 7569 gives 0.82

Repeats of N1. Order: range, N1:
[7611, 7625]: 4.38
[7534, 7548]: 4.37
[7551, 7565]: 4.29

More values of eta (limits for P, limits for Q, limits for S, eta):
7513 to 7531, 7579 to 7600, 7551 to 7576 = 45.9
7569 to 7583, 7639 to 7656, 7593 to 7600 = 49.6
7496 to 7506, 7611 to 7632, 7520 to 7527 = 49.0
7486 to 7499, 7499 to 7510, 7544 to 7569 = 47.5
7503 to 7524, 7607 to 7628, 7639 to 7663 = 45.2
